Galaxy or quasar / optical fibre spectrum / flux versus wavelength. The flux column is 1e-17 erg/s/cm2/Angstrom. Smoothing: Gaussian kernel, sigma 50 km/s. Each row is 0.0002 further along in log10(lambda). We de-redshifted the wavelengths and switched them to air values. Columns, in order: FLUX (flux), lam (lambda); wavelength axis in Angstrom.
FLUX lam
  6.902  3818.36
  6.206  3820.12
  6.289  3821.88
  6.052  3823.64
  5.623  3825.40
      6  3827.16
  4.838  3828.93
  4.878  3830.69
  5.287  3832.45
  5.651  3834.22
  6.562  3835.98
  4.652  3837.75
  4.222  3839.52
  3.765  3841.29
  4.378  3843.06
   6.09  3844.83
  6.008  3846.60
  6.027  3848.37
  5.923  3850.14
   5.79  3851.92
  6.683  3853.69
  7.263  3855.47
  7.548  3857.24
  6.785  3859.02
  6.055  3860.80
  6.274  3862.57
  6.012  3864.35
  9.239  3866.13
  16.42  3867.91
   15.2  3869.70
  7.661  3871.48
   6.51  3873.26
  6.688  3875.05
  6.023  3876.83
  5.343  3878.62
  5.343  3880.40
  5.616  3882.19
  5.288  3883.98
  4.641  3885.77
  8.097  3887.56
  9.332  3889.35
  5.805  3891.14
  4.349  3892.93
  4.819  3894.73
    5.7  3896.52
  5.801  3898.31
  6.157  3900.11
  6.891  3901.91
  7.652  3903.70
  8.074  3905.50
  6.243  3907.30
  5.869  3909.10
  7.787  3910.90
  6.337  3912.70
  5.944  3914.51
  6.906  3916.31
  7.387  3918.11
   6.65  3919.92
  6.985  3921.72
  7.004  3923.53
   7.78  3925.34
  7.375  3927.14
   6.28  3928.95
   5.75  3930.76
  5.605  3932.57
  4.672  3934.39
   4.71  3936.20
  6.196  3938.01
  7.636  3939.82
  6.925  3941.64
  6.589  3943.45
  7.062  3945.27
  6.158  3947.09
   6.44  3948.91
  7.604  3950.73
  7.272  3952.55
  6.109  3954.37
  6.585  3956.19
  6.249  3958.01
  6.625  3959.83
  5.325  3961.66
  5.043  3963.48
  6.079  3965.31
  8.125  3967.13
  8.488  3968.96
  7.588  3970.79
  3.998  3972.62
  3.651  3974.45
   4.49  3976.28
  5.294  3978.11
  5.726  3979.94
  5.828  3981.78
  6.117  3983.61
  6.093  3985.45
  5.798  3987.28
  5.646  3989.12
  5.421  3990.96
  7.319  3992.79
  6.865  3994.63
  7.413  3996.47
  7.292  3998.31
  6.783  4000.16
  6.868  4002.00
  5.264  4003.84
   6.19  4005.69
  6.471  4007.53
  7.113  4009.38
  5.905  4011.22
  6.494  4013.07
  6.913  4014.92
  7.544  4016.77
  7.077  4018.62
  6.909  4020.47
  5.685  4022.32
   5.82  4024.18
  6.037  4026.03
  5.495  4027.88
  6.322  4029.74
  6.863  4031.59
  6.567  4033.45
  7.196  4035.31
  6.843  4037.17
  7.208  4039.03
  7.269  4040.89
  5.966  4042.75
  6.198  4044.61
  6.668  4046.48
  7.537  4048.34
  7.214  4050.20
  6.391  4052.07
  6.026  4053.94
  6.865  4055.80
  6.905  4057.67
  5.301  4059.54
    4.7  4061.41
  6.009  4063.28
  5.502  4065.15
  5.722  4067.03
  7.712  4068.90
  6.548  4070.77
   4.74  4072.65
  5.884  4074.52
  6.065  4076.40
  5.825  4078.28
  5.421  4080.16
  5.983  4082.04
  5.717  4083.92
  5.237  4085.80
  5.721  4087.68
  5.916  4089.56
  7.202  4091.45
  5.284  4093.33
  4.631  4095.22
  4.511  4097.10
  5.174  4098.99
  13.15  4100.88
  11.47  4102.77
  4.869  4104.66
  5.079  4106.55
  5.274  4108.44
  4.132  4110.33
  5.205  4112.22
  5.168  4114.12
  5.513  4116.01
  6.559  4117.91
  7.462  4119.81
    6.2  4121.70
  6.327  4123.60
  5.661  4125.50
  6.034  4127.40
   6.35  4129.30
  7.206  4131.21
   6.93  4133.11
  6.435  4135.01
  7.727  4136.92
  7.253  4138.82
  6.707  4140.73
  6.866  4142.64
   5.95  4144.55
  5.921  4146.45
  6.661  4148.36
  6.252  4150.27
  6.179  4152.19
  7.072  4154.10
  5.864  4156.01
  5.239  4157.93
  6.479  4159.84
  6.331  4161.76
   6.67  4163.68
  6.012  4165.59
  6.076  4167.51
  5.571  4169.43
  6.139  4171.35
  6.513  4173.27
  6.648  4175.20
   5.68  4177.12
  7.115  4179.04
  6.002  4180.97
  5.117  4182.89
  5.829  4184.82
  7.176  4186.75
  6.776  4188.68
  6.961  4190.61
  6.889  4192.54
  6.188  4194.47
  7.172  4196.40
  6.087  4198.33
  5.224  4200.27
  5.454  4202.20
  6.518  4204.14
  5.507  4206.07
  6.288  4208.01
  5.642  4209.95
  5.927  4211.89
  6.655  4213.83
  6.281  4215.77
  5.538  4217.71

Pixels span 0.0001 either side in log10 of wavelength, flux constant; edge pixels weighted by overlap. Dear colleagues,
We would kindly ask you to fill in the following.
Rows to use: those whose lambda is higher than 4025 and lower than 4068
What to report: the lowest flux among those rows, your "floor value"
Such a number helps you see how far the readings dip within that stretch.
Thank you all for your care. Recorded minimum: 4.7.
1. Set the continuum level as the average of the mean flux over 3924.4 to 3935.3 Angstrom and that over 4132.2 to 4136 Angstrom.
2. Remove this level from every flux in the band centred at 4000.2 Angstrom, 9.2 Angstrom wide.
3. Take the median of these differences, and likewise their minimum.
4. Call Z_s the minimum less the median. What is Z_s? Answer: -1.6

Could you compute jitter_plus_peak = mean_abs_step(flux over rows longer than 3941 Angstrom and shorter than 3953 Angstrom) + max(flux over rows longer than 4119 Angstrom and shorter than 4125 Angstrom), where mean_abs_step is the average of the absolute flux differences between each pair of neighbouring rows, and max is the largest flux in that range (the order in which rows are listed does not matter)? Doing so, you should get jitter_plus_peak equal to 8.0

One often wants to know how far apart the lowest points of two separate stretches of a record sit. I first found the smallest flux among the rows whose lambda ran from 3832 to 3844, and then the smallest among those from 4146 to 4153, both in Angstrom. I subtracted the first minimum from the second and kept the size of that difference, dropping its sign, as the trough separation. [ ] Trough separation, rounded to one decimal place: 2.2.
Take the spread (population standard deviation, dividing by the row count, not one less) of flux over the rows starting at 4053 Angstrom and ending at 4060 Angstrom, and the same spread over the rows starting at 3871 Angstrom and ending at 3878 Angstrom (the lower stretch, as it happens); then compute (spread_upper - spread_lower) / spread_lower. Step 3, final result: 0.1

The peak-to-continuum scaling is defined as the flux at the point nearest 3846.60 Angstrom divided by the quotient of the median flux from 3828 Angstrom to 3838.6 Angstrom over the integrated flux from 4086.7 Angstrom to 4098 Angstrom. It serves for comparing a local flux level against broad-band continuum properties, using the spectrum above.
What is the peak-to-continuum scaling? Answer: 74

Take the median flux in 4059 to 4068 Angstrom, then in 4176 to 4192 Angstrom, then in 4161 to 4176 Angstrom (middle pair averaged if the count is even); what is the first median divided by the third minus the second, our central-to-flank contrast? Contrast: -36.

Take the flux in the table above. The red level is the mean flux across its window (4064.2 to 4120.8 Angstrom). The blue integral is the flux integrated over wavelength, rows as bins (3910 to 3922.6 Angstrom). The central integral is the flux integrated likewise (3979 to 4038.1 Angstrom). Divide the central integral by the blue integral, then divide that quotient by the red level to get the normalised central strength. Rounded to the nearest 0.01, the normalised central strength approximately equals 0.72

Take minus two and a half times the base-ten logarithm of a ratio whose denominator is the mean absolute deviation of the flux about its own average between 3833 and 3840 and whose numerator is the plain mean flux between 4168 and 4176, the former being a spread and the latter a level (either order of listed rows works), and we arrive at -2.2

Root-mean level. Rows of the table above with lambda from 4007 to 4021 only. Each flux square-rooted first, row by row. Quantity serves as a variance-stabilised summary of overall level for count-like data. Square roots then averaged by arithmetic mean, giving 2.61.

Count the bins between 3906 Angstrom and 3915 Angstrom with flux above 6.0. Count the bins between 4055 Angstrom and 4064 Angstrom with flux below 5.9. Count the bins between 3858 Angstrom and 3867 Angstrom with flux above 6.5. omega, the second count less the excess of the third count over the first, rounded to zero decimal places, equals 3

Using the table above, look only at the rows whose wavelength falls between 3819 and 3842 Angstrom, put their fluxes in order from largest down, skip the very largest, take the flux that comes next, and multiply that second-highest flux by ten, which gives 63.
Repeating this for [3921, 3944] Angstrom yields 76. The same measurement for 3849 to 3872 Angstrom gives 152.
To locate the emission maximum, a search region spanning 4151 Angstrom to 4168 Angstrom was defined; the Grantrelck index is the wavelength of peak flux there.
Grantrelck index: 4154.10 Angstrom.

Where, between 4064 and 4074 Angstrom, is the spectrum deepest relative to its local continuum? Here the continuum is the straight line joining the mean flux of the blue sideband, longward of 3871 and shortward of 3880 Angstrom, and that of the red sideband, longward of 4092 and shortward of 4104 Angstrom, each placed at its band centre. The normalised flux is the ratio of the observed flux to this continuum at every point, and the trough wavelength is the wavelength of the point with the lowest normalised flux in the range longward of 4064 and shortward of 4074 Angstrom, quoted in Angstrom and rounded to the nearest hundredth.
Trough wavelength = 4072.65 Angstrom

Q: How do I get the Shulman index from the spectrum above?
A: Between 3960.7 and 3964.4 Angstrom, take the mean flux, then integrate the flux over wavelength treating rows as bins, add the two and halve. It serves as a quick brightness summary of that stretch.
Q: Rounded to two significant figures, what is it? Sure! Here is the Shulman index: 12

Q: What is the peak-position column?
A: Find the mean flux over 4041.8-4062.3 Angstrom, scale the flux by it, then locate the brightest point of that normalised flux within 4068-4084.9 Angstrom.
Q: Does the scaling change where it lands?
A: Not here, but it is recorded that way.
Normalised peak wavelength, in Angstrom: 4068.90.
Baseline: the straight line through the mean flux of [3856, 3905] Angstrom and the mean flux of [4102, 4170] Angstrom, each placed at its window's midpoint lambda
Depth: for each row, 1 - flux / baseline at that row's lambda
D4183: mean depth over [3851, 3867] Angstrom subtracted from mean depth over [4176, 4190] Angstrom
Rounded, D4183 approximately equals -0.06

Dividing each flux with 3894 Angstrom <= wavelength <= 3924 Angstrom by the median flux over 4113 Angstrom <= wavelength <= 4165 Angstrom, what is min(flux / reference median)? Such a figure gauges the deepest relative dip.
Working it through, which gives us 0.76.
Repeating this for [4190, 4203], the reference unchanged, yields 0.82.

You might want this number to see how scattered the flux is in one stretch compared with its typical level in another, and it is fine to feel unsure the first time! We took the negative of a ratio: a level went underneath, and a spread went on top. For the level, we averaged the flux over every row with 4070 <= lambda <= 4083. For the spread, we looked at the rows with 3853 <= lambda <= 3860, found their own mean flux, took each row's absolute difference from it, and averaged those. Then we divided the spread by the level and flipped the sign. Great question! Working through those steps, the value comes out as -0.058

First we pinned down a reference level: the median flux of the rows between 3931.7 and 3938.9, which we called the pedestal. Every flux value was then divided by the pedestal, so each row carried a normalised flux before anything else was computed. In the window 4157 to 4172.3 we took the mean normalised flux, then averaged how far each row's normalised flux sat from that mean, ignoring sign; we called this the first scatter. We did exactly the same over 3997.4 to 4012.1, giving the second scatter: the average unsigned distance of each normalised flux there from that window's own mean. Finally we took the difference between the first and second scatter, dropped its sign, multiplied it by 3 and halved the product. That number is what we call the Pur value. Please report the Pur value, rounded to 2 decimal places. 0.05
